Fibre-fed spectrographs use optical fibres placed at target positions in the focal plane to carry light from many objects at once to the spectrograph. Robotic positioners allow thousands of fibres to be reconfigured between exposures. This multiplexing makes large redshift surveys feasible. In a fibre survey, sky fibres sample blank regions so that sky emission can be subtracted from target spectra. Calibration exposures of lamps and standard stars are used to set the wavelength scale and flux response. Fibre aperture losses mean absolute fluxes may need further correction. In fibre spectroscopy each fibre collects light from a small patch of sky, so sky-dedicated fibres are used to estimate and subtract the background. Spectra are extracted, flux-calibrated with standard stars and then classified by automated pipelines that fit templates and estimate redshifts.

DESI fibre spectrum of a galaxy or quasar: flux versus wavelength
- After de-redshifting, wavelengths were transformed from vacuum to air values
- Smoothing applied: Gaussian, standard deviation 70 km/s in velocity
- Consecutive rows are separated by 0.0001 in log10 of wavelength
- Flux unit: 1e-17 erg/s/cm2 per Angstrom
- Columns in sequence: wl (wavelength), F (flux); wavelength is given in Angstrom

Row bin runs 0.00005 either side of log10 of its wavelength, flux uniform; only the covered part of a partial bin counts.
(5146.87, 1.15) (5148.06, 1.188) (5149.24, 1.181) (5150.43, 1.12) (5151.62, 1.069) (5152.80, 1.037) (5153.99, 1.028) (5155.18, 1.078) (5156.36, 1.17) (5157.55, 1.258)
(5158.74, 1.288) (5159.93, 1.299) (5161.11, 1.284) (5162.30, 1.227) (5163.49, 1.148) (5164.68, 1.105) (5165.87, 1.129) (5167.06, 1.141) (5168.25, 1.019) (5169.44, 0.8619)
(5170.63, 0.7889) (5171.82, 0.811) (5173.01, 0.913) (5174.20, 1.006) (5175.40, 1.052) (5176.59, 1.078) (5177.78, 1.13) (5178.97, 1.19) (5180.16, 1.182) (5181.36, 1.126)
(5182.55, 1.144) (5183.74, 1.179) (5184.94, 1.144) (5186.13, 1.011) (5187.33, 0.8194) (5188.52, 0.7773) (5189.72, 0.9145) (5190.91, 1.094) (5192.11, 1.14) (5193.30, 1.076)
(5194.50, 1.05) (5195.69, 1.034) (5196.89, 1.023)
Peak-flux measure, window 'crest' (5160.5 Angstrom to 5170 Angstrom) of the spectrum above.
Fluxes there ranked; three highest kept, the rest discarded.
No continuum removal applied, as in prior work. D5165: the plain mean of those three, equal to 1.22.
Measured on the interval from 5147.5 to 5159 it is 1.24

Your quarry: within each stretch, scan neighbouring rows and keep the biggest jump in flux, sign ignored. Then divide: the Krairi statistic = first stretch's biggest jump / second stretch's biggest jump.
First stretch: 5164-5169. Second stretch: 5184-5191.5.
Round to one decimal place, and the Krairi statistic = 0.6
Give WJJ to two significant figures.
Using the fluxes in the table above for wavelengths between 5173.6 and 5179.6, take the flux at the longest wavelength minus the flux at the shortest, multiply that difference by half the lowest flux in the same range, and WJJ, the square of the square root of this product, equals 0.093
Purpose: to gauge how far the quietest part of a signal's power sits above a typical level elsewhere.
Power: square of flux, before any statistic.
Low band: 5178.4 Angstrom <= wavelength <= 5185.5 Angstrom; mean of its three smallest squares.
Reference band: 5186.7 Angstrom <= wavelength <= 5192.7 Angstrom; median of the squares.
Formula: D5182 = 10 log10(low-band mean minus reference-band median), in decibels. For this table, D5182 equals -3.4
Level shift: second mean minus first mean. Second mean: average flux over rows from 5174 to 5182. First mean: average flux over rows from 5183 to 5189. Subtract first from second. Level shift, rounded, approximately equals 0.12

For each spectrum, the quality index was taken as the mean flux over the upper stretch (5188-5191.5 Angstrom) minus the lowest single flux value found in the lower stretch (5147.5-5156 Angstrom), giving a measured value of -0.10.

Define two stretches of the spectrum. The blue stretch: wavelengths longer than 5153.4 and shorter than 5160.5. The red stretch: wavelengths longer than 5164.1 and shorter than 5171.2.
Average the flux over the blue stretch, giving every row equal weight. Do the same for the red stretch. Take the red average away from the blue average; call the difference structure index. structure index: 0.18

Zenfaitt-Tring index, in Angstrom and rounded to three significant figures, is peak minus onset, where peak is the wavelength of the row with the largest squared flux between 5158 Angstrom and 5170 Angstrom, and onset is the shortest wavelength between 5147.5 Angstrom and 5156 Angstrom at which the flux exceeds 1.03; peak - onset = 11.9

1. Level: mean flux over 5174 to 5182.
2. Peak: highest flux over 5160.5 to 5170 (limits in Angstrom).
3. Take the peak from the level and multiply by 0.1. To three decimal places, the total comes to -0.017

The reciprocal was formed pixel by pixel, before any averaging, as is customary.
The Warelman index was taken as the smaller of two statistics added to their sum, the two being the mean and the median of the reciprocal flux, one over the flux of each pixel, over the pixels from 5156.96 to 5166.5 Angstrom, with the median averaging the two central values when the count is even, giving 2.4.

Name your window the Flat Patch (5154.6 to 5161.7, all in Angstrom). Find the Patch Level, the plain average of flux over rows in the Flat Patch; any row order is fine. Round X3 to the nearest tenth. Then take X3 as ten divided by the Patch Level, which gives 8.1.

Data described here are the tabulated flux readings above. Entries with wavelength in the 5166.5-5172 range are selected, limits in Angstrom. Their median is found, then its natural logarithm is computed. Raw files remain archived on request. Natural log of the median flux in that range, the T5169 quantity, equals -0.15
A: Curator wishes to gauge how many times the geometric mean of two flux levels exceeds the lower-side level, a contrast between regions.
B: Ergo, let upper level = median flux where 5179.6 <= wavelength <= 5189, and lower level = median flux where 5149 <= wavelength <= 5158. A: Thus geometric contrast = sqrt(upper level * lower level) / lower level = 1.02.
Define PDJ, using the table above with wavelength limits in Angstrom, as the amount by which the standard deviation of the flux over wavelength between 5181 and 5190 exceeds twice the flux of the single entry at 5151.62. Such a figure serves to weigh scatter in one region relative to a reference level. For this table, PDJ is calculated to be -2.0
